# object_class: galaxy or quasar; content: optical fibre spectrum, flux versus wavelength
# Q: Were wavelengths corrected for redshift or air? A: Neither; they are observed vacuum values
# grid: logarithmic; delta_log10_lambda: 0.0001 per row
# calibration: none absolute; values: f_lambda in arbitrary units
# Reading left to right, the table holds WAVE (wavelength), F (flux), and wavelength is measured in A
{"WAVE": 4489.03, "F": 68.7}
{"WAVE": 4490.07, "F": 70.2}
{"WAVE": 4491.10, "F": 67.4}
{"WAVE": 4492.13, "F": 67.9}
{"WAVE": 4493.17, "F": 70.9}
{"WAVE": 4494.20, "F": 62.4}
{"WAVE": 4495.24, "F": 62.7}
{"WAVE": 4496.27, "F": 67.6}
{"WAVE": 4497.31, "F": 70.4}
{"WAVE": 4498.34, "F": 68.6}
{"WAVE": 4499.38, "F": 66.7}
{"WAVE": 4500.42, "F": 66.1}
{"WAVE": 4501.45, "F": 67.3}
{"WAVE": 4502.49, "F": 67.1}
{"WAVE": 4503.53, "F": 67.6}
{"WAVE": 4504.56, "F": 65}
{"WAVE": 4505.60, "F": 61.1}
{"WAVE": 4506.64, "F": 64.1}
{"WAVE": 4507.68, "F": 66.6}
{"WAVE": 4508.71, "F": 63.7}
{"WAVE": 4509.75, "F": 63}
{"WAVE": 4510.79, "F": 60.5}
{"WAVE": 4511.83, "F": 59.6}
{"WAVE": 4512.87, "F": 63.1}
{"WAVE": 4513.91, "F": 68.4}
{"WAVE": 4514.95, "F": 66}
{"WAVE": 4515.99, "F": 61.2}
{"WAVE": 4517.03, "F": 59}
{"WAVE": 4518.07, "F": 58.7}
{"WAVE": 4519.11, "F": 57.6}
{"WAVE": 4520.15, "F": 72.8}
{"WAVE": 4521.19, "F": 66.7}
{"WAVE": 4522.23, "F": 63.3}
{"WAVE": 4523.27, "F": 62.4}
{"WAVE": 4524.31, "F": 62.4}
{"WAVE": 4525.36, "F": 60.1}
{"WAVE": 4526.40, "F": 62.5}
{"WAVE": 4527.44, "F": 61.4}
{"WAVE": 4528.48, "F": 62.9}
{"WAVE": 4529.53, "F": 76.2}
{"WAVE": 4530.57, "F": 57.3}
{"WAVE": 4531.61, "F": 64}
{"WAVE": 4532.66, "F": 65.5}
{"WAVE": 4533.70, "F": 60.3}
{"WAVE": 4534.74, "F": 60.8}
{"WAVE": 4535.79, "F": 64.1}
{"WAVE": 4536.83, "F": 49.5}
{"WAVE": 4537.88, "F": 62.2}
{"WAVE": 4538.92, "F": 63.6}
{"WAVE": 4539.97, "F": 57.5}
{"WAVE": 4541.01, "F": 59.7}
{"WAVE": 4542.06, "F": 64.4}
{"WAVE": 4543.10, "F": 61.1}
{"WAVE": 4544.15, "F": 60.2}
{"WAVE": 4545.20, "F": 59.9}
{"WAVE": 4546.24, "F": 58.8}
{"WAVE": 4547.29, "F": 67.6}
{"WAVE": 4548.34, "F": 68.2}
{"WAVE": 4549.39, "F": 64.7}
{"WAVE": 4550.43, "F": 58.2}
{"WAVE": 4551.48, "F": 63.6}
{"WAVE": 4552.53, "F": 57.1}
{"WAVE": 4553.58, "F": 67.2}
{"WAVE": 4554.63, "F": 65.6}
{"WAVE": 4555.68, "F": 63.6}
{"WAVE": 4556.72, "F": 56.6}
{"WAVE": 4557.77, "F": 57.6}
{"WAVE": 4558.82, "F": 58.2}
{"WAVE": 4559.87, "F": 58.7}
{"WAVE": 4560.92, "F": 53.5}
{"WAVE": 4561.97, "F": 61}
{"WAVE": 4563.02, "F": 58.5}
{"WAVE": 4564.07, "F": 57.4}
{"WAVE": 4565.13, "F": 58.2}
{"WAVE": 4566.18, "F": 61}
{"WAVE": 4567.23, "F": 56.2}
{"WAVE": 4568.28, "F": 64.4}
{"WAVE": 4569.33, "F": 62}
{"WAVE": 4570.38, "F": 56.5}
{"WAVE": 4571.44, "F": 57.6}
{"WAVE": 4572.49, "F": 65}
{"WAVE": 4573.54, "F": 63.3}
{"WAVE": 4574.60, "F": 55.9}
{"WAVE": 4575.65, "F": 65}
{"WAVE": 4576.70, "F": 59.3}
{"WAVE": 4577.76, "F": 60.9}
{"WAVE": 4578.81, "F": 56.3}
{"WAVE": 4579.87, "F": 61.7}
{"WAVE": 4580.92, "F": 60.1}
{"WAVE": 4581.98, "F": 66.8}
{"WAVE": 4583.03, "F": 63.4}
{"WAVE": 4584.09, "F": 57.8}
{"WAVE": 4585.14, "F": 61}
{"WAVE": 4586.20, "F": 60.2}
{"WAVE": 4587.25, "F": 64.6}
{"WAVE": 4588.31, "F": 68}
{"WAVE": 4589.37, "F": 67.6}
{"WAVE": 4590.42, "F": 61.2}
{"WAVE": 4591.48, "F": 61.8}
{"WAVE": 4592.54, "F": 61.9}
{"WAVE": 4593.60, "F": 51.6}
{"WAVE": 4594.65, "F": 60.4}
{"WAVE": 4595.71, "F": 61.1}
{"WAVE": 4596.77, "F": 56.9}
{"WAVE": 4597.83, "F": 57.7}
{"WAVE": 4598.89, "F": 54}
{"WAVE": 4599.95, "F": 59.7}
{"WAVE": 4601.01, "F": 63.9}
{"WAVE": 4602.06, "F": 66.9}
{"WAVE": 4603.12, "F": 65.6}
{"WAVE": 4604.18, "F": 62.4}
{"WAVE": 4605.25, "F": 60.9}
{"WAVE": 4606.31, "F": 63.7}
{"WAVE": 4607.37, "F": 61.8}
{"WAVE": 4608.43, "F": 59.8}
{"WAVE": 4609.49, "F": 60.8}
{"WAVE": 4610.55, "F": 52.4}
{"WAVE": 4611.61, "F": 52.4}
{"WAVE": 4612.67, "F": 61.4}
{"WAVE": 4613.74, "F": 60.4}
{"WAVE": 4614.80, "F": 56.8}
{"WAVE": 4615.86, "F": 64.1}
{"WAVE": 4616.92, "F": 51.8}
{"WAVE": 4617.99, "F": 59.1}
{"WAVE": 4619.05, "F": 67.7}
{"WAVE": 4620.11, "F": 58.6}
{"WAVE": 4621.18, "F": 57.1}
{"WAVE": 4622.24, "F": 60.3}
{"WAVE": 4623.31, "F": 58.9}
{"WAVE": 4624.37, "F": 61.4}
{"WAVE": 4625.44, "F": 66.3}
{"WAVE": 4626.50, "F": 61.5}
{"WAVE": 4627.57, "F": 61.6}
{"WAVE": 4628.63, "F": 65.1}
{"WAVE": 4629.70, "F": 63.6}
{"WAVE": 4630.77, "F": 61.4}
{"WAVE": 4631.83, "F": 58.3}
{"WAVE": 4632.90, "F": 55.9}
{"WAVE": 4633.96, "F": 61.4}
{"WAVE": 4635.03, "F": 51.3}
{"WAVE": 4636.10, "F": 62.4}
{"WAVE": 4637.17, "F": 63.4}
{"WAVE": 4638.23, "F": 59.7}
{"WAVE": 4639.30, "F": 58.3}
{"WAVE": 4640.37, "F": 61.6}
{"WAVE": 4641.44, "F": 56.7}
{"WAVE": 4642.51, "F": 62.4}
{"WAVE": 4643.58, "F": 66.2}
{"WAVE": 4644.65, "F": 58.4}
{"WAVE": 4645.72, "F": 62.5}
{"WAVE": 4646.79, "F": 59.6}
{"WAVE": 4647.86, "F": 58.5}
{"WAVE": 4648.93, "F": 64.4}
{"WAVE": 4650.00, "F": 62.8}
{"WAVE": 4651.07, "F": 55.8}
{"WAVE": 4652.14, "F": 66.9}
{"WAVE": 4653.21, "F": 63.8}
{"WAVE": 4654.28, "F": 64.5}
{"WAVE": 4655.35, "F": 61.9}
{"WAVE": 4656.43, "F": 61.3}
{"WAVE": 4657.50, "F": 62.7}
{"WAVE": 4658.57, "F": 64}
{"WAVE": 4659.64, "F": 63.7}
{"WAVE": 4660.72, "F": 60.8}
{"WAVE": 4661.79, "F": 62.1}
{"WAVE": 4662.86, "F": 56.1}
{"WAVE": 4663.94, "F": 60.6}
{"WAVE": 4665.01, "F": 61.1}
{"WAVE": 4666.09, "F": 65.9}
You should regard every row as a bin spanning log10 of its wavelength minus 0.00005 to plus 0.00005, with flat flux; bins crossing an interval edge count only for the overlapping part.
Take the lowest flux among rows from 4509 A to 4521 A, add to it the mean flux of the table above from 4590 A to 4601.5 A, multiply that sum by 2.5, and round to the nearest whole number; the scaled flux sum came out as 292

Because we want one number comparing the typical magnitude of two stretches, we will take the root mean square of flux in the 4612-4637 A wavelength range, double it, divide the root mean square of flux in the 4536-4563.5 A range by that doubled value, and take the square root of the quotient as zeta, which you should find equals 0.709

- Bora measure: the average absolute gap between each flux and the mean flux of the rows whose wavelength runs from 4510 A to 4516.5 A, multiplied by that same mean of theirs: 171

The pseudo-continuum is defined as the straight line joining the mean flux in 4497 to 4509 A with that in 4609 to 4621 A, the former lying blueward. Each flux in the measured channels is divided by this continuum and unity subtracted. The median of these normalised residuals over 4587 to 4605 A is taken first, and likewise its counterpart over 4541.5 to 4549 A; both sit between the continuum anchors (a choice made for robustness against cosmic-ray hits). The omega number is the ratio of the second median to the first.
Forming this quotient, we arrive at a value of -1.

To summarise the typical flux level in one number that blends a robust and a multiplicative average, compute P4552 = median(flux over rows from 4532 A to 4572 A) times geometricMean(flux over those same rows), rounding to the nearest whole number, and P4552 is 3640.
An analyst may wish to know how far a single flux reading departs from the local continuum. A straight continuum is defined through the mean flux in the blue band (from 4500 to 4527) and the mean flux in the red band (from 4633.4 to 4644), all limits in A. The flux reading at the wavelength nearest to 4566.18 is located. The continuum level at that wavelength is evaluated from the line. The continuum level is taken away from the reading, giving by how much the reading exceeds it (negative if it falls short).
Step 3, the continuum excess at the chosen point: -1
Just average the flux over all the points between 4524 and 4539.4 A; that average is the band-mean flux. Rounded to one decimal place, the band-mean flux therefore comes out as 62.2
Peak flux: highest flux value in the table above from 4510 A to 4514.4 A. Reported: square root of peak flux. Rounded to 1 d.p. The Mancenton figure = 8.3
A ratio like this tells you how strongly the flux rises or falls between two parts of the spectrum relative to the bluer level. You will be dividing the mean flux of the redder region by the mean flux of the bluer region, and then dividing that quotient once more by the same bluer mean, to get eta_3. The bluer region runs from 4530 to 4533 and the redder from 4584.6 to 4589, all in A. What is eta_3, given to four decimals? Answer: 0.0164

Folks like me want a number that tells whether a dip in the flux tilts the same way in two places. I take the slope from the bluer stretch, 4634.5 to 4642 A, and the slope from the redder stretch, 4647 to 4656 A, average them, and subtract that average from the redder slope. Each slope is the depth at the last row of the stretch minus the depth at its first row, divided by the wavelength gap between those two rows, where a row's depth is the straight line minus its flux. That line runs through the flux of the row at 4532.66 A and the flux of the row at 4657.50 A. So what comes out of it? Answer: 0.19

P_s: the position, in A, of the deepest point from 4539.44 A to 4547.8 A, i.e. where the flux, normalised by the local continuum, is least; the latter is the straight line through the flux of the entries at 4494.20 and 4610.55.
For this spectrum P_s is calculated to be 4539.97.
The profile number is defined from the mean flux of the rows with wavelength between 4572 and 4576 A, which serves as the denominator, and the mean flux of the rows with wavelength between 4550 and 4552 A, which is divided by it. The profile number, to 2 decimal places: 0.98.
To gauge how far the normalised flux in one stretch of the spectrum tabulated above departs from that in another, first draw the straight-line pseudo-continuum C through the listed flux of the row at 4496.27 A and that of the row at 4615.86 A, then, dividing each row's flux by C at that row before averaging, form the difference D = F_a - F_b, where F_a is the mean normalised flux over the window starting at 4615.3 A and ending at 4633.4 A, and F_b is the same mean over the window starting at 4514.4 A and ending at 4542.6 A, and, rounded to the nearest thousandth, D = 0.017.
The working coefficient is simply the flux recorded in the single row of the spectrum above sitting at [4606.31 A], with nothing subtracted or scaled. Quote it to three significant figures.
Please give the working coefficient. 63.7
